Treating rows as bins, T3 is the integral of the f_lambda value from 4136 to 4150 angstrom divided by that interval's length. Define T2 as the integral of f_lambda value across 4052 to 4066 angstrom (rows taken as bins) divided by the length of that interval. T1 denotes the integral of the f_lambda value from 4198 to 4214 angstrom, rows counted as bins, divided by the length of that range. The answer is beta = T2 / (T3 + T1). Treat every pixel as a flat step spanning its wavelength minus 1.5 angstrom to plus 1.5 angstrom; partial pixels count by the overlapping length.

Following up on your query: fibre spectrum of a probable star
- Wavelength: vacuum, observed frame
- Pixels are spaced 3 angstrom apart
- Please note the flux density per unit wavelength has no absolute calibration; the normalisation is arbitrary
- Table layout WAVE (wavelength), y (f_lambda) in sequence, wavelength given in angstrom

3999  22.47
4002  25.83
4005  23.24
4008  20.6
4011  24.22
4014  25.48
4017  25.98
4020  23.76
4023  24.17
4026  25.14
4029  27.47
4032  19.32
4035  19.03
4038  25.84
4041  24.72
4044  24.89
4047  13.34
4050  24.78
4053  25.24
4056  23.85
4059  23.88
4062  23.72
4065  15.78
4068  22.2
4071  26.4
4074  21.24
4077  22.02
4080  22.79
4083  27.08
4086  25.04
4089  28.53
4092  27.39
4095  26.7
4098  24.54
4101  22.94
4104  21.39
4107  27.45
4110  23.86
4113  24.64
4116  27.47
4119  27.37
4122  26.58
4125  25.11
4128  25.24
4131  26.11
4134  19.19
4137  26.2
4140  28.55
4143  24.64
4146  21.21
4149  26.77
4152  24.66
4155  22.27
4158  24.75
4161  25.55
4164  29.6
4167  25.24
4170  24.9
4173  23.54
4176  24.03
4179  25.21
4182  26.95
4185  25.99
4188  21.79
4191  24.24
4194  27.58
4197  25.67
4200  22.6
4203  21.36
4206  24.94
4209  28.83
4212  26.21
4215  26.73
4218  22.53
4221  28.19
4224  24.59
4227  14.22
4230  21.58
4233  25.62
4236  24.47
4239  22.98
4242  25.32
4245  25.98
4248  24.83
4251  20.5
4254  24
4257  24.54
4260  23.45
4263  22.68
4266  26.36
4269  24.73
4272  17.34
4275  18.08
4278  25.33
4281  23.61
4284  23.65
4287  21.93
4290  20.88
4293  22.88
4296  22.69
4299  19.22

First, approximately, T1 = 24.9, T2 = 22.6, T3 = 25.4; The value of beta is 0.45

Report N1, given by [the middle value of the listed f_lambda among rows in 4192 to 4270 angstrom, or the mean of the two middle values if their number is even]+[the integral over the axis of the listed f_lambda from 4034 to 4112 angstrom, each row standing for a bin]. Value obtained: 1871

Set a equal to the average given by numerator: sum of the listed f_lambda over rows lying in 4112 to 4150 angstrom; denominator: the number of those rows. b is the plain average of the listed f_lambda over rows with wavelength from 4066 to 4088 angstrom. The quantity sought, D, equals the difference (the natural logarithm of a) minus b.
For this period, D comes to -20.59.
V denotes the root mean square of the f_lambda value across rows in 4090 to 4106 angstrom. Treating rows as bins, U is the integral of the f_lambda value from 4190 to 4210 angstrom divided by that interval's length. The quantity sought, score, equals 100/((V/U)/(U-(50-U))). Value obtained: -9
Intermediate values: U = 25.0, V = 24.7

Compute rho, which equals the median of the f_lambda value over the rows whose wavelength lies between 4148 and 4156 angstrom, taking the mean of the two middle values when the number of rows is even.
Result 24.7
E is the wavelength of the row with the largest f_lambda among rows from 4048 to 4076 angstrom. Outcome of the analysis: 4071 angstrom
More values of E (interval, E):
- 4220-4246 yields 4221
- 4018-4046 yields 4029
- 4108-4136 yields 4116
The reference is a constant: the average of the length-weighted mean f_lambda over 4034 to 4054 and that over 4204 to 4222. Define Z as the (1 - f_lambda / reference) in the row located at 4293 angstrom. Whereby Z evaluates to 0.06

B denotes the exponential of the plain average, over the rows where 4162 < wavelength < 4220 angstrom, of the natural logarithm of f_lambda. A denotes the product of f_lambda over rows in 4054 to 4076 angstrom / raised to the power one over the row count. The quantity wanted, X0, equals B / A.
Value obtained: 1.13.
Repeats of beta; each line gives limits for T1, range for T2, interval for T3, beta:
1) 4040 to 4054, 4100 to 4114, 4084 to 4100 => 0.49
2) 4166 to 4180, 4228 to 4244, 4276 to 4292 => 0.50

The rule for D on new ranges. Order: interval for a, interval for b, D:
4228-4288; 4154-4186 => -22.12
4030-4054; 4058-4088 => -19.92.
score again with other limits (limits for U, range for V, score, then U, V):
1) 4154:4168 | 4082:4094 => 115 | 25.6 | 27.0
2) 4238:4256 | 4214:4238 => -206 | 24.0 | 23.8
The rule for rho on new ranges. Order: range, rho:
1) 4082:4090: 27.1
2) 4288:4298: 22.7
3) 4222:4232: 21.6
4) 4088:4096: 27.4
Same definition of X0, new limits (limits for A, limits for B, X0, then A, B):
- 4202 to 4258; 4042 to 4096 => 0.98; 23.8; 23.2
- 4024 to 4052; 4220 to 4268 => 1.05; 22.2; 23.5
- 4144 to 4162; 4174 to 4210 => 1.03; 24.1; 24.8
